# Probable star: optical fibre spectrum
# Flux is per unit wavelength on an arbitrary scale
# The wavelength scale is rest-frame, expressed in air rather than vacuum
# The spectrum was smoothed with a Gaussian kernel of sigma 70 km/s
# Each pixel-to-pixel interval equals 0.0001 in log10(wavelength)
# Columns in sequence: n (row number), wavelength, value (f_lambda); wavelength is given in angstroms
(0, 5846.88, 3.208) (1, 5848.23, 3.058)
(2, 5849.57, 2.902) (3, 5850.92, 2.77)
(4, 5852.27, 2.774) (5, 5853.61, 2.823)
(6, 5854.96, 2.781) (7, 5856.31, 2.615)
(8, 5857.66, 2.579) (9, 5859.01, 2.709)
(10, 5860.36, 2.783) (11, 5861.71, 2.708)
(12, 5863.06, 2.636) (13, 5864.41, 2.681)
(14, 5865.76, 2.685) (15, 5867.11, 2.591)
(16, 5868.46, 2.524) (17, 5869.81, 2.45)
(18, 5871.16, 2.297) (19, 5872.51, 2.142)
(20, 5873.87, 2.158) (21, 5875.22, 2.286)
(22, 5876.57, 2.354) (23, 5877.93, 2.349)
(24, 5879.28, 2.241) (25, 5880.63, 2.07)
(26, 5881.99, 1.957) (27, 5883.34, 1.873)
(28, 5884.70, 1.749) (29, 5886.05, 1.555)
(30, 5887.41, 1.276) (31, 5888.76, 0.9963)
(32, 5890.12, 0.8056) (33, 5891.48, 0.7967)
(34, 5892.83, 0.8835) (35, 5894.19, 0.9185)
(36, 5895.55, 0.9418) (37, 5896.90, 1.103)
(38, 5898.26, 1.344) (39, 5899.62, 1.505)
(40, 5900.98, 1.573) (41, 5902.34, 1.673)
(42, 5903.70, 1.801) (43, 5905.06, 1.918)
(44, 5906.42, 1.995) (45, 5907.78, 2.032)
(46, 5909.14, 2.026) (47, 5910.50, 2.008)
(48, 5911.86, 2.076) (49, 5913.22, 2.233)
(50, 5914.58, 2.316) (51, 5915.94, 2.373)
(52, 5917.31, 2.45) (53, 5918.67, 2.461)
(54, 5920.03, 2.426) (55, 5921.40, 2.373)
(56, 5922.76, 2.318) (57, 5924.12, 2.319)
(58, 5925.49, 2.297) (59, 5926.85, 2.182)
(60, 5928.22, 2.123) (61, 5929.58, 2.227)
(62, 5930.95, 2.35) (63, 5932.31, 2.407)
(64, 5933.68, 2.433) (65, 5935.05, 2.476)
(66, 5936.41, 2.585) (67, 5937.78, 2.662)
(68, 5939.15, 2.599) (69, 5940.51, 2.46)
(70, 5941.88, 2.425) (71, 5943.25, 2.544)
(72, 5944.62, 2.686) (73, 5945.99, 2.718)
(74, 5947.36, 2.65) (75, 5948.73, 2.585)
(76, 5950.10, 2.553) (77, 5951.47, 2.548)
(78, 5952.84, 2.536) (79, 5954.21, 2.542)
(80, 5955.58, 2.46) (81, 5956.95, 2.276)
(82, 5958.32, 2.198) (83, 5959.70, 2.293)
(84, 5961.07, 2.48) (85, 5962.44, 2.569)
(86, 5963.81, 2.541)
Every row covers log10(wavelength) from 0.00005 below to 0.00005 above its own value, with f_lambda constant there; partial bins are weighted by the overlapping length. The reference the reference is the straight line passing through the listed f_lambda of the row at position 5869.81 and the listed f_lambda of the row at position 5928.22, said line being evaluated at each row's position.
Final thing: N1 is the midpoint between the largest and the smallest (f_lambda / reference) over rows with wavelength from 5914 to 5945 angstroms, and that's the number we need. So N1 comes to 1.2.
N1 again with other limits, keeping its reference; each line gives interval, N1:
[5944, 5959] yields 1.2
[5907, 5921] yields 1.0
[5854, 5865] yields 1.1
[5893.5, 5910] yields 0.7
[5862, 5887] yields 0.9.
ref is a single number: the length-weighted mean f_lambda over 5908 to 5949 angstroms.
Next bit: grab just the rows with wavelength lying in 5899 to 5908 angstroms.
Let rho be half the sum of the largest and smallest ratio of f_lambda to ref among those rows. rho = 0.74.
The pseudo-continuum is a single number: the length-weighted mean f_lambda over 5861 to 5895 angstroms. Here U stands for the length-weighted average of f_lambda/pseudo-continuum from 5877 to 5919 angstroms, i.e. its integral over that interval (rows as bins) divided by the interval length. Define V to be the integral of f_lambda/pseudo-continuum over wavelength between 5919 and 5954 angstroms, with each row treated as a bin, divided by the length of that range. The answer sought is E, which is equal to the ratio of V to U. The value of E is 1.43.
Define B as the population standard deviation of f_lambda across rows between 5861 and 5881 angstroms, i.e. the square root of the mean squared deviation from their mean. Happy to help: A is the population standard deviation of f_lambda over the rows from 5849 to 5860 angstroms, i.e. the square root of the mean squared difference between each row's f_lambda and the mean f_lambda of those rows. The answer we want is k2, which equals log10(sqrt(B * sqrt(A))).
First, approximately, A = 0.10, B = 0.21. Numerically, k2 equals -0.59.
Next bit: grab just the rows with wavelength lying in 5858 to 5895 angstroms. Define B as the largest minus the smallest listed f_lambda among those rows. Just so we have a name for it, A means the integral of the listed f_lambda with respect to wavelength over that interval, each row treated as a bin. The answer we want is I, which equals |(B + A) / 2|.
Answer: 38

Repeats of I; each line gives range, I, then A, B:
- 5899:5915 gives 16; 31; 0.8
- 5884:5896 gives 7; 13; 1.0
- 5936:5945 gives 12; 23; 0.3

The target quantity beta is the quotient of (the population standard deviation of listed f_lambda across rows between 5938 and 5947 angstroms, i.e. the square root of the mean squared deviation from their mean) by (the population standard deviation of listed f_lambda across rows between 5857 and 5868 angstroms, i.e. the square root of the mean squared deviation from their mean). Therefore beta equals 2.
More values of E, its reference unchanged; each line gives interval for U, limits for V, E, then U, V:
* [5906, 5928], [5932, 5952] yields 1.14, 1.15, 1.31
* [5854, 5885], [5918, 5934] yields 0.96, 1.23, 1.19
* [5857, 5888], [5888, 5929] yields 0.79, 1.17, 0.93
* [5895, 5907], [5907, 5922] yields 1.46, 0.79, 1.15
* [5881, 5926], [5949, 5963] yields 1.38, 0.91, 1.25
